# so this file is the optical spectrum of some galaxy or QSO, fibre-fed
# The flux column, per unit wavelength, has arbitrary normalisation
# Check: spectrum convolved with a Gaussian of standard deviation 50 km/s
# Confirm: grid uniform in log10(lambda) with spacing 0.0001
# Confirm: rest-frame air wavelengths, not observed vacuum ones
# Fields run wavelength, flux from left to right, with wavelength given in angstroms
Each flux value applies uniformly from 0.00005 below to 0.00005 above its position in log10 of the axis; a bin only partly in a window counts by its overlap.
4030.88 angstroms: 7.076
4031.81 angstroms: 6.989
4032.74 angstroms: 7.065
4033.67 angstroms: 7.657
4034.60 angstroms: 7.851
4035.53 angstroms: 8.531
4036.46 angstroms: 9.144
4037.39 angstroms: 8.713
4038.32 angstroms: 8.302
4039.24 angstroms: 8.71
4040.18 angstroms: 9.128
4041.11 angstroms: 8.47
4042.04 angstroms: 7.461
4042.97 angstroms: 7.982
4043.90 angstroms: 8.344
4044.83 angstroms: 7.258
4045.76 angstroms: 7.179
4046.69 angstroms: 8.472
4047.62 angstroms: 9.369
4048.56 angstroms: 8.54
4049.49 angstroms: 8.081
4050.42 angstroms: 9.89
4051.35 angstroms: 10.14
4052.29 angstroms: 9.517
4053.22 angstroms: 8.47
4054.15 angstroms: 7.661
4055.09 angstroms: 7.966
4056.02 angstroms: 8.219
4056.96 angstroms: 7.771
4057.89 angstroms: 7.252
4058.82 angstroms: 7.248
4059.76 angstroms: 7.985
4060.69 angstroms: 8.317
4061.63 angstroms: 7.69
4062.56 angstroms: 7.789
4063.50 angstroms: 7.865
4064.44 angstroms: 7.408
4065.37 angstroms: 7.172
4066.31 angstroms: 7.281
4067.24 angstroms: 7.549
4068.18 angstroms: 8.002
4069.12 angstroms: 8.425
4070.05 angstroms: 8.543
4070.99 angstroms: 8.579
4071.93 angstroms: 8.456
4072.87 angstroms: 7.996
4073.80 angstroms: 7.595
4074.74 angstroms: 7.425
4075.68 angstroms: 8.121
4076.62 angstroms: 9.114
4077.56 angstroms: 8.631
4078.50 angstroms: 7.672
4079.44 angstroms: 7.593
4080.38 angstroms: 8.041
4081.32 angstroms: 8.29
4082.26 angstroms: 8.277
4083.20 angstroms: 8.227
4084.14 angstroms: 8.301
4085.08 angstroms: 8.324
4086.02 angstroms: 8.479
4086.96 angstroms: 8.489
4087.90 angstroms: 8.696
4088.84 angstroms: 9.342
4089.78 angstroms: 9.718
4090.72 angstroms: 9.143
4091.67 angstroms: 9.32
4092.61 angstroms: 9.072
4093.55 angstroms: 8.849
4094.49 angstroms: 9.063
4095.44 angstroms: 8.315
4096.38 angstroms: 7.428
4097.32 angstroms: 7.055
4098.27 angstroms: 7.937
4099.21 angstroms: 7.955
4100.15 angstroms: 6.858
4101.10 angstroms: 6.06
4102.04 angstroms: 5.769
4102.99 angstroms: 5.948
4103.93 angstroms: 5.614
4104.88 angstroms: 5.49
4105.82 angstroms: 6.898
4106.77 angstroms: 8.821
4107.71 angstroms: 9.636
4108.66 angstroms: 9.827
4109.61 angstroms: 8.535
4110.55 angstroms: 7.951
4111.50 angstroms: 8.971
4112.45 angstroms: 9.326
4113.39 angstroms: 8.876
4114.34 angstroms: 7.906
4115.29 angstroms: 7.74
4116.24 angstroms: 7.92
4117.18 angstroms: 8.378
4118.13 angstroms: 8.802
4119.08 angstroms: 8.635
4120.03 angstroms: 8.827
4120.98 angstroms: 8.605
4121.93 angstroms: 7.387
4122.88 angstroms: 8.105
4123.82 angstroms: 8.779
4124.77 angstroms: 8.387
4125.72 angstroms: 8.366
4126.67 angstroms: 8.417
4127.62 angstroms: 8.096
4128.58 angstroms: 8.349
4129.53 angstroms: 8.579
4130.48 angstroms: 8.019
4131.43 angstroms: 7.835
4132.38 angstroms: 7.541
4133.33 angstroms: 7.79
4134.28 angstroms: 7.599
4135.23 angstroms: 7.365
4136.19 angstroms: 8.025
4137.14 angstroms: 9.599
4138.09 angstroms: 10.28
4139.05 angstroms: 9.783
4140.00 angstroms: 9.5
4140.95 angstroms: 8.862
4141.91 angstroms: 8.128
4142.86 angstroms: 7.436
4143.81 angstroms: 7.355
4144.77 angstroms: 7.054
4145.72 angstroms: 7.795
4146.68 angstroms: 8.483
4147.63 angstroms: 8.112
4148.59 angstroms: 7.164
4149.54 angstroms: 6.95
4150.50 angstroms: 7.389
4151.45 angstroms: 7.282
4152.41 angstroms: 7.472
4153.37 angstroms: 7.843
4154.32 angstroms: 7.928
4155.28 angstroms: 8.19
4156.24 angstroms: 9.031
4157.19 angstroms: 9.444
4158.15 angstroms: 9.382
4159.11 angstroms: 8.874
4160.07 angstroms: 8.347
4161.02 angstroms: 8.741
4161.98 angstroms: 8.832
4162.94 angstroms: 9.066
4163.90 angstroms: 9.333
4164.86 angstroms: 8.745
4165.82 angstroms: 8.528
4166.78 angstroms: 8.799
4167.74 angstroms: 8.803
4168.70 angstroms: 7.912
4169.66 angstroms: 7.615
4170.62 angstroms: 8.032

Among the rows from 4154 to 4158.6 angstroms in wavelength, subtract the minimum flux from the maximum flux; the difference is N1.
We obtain 1.52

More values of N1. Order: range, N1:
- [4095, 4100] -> 1.26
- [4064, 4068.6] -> 0.83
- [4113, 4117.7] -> 1.14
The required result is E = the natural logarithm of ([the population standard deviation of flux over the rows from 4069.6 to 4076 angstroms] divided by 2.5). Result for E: -1.8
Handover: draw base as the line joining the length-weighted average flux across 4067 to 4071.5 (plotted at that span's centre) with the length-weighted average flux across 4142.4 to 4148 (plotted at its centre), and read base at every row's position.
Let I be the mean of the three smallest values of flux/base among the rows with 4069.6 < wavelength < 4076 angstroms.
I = 0.93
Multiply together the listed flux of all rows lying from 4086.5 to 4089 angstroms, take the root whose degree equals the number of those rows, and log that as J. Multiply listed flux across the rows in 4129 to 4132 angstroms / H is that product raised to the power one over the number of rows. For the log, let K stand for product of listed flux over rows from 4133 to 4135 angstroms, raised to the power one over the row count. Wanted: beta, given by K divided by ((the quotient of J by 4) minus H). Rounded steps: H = 8.1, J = 8.8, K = 7.7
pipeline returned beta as -1.30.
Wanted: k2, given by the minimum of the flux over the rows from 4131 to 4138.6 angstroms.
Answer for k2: 7.365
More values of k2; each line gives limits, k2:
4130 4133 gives 7.541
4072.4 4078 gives 7.425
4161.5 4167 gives 8.528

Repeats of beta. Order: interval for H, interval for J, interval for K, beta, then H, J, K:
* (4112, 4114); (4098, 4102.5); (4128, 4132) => -1.11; 9.1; 6.9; 8.2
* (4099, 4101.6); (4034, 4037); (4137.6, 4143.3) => -1.87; 6.9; 8.5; 8.9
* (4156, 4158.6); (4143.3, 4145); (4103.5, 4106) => -0.80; 9.3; 7.2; 6.0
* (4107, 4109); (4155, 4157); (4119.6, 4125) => -1.10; 9.7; 8.6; 8.3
